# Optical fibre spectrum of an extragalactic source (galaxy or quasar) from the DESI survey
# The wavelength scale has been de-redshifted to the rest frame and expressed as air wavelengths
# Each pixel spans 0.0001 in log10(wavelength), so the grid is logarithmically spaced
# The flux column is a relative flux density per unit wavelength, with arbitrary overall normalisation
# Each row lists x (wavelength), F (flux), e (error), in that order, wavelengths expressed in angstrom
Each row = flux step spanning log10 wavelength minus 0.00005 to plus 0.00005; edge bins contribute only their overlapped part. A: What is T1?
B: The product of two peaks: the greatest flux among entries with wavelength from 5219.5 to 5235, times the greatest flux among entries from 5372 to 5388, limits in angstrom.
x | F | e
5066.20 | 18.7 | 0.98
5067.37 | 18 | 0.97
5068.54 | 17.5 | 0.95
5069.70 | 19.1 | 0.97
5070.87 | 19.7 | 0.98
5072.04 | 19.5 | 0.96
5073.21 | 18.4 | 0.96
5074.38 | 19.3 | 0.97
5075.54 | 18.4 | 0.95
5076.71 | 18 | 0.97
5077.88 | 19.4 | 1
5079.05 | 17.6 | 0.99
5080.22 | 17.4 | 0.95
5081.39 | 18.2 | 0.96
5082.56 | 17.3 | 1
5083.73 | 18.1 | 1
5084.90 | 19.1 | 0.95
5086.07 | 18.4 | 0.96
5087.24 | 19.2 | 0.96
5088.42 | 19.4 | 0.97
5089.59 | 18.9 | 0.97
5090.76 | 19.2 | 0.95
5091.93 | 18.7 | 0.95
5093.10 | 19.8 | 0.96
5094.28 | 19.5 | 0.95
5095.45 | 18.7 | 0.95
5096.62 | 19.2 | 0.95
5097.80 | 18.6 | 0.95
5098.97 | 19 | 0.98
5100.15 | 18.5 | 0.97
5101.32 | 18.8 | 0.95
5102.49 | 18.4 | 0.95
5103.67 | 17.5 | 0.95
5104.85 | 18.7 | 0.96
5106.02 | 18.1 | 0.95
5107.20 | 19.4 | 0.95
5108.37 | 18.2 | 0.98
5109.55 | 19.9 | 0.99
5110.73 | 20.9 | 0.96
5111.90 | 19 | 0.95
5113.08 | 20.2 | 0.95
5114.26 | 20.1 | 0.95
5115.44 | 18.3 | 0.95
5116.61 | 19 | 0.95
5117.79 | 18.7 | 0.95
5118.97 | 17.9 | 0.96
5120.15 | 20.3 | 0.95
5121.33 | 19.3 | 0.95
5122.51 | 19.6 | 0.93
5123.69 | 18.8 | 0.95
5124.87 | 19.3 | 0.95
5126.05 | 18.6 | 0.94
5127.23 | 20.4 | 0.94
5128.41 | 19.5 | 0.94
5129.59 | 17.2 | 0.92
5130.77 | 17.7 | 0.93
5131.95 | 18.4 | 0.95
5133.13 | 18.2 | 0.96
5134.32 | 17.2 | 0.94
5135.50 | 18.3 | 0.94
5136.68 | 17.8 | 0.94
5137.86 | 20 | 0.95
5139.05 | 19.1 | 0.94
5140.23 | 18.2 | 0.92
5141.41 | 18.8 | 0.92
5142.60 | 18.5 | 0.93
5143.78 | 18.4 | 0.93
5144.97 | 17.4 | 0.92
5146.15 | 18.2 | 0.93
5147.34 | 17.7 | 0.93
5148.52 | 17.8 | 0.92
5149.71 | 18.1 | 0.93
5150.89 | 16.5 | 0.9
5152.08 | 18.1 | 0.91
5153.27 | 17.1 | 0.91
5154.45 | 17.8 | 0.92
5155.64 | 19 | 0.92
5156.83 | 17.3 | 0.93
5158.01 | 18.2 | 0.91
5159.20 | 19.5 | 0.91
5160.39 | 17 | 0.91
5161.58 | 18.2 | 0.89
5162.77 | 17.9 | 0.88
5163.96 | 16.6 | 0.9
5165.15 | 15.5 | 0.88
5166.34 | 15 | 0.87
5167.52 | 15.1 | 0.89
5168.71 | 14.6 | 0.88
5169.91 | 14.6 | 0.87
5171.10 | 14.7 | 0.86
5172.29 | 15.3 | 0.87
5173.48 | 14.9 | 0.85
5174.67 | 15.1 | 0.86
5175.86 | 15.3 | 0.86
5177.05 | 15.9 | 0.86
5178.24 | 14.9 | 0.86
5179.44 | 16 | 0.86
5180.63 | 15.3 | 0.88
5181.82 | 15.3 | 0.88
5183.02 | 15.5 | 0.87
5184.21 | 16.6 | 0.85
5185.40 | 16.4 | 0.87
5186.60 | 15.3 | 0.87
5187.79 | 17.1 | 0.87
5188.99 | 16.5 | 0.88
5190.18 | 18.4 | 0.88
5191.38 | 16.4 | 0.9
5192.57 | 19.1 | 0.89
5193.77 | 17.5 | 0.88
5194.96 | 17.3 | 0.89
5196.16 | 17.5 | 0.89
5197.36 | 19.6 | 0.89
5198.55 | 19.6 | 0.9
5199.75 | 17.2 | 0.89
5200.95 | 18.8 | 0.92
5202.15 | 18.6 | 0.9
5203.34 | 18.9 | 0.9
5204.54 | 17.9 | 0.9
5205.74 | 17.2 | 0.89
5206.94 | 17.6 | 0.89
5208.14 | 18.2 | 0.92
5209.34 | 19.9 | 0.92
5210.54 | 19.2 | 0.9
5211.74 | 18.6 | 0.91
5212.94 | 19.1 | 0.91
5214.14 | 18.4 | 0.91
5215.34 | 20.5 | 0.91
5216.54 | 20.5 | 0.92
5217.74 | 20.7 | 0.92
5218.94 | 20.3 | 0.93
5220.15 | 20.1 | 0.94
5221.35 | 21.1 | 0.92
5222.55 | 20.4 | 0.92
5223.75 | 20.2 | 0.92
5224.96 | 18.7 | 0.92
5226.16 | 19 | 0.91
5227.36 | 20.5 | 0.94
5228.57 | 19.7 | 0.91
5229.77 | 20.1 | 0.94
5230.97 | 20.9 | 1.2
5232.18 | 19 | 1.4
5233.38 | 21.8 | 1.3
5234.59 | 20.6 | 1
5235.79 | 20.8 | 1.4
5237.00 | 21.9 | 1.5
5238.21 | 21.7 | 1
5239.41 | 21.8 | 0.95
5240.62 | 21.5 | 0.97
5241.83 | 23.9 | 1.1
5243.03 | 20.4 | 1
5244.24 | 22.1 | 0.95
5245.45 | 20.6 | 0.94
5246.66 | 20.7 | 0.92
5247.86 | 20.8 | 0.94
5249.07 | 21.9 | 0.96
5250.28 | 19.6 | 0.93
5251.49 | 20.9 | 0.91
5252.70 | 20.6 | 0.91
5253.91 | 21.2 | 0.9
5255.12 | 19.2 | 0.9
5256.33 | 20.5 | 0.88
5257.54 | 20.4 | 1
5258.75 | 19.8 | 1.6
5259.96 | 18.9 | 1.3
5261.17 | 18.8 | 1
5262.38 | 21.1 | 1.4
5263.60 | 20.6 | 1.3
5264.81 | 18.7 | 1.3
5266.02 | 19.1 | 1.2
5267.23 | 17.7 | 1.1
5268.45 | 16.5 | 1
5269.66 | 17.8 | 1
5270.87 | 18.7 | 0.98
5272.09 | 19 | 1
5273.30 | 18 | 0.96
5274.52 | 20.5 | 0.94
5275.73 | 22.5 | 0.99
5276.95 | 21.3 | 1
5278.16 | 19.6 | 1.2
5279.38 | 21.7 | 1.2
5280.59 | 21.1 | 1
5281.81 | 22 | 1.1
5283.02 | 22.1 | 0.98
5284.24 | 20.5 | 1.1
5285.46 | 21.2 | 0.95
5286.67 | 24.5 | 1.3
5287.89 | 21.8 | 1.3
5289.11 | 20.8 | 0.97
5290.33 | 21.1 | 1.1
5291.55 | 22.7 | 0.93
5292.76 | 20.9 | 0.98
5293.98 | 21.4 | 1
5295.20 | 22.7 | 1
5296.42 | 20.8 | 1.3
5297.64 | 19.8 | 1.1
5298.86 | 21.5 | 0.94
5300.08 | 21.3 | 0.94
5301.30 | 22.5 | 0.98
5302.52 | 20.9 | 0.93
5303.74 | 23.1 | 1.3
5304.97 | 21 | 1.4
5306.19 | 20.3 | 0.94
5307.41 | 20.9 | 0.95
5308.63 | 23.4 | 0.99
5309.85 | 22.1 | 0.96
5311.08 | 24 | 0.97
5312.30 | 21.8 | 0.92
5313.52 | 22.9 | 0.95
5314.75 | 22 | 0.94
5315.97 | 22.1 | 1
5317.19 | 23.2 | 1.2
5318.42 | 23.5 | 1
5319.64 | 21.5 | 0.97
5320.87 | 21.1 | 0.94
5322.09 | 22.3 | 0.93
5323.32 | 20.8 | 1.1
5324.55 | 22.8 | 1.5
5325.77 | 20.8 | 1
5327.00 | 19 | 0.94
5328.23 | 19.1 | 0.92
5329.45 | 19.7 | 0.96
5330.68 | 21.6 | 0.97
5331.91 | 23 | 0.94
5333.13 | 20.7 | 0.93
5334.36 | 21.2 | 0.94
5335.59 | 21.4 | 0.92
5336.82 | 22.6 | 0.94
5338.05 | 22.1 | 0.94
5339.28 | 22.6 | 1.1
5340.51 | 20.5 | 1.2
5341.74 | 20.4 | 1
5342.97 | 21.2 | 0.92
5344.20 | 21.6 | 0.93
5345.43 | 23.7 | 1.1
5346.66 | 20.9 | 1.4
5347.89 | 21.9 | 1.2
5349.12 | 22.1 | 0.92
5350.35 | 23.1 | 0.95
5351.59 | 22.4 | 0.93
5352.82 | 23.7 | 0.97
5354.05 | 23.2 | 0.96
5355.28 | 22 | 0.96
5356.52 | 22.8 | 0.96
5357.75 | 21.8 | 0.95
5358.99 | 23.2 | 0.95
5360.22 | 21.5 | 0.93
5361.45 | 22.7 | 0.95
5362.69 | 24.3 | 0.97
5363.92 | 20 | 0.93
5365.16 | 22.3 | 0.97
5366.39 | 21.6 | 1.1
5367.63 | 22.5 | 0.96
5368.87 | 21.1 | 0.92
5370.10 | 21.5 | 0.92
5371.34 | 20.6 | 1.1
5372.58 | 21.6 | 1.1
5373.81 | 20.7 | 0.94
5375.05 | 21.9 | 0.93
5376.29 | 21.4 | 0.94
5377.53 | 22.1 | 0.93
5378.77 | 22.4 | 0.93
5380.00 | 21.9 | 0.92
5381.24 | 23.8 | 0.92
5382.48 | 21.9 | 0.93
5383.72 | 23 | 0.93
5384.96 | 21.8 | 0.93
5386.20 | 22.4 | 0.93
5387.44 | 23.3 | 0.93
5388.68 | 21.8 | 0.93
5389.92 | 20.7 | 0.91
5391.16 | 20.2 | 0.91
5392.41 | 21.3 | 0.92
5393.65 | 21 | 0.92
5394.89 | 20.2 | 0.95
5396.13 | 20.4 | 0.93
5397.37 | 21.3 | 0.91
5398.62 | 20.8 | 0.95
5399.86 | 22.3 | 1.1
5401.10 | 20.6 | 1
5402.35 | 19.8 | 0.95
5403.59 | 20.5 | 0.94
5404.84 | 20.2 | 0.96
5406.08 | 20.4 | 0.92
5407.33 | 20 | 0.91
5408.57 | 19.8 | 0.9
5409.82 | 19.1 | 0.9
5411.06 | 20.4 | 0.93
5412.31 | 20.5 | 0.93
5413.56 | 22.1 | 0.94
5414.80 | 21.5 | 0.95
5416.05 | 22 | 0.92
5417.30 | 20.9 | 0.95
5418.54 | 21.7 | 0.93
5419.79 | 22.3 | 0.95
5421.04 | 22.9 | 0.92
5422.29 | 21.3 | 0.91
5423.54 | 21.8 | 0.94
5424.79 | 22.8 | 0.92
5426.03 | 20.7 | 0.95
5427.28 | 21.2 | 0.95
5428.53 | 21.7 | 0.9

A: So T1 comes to 519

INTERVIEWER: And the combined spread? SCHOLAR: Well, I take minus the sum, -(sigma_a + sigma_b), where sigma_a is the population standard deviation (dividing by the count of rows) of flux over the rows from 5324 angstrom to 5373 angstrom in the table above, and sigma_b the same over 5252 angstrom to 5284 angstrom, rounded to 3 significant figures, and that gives -2.72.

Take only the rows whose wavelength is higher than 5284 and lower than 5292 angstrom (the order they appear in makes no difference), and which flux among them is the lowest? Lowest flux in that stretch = 20.5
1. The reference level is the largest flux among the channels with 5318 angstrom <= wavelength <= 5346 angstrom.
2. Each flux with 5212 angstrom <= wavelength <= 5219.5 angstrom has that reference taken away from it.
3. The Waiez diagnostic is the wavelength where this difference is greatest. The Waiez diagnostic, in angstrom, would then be 5217.74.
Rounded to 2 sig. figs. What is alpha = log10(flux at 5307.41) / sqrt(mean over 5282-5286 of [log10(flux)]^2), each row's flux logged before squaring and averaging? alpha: 0.99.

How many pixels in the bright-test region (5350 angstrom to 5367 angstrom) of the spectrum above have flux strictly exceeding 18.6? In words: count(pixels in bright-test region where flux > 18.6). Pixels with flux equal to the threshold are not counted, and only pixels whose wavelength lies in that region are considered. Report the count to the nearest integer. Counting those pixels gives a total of 14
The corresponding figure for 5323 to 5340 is 14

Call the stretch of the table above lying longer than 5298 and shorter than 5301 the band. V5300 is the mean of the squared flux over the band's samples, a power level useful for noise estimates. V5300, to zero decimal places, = 458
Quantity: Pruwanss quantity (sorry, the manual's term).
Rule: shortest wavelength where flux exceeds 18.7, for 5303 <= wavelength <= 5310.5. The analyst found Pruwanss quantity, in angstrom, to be 5303.74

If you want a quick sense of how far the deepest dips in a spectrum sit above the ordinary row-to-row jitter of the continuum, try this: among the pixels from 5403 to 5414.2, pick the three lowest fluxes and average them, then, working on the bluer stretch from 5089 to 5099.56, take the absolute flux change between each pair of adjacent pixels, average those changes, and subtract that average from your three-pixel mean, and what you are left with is 19.1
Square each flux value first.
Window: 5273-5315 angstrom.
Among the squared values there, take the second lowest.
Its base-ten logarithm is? 2.58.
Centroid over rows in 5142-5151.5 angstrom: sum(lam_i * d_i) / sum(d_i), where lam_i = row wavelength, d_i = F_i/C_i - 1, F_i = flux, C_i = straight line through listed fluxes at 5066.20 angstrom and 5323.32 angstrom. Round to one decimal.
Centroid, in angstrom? 5147.5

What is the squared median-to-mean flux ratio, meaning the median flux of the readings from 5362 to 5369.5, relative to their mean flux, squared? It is 1.00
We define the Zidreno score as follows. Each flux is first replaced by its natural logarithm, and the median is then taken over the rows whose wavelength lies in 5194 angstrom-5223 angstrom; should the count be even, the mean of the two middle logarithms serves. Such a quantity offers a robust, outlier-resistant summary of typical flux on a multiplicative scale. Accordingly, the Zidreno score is 2.94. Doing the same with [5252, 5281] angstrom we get 2.98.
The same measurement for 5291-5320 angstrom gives 3.09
